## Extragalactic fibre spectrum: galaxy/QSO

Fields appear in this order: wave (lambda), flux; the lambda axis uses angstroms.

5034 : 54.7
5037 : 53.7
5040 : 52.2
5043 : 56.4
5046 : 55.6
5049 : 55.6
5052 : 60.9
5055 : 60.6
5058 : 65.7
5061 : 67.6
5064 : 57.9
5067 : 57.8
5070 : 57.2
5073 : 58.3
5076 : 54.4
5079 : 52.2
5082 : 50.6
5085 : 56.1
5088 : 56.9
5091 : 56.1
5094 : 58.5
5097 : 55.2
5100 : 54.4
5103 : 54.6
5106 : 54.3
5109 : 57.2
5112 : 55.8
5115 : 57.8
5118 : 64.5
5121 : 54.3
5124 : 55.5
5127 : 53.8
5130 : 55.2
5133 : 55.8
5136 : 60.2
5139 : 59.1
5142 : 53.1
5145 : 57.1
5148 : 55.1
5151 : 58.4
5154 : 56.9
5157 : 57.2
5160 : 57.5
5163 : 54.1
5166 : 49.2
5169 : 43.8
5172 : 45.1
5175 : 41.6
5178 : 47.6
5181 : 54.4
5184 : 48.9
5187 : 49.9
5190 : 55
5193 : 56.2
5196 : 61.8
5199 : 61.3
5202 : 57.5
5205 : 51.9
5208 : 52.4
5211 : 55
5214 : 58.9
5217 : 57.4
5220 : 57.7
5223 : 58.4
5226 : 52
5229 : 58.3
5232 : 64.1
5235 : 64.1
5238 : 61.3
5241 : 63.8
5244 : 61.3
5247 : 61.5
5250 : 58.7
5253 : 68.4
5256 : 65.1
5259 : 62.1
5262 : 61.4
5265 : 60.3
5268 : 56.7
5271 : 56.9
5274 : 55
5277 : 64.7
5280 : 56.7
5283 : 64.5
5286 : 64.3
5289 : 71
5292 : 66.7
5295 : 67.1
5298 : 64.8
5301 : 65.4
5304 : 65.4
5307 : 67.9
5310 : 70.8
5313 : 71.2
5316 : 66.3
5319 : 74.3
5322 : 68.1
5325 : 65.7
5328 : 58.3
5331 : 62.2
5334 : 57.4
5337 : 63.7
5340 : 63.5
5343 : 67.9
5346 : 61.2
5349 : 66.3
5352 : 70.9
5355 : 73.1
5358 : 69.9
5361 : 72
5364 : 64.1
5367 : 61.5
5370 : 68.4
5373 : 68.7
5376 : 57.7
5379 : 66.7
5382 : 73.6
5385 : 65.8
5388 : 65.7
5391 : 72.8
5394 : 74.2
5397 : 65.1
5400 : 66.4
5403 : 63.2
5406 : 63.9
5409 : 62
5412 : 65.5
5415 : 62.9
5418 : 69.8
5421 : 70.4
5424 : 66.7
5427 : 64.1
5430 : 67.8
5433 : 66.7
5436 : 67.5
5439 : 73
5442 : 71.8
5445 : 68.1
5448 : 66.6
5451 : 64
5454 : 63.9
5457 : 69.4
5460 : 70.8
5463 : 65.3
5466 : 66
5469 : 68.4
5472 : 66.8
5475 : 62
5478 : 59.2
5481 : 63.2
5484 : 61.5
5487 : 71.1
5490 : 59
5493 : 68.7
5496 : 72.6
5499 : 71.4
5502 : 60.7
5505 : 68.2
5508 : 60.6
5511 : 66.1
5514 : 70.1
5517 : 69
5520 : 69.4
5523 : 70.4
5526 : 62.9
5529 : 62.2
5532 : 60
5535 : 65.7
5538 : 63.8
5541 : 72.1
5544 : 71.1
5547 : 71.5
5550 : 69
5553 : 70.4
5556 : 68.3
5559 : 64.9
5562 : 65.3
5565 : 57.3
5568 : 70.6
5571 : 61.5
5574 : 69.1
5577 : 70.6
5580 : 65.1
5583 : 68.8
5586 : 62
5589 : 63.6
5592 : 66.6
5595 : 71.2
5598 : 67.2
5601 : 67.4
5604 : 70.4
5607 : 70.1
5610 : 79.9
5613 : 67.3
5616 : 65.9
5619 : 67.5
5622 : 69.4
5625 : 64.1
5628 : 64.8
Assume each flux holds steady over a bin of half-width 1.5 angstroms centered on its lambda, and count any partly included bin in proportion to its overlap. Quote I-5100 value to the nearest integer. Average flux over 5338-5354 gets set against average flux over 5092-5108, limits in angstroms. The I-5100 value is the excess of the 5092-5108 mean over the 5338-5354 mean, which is -11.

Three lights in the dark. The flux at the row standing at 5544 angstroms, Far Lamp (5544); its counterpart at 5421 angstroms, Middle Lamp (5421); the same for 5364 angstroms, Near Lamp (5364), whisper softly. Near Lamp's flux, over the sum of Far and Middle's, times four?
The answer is 1.81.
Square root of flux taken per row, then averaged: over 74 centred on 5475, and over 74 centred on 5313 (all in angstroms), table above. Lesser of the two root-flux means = 8.08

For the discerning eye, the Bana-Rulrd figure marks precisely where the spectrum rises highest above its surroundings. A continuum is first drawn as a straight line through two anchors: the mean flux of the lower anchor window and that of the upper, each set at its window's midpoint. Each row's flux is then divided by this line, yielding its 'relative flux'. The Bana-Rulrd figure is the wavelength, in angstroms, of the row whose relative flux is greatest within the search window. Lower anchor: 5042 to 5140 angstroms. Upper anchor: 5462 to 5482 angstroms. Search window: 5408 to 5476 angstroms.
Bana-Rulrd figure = 5439 angstroms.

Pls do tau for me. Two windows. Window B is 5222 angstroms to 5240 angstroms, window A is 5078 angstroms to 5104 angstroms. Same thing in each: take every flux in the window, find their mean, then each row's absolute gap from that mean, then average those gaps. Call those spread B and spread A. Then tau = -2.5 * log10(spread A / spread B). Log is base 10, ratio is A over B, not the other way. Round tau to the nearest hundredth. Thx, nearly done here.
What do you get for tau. 0.72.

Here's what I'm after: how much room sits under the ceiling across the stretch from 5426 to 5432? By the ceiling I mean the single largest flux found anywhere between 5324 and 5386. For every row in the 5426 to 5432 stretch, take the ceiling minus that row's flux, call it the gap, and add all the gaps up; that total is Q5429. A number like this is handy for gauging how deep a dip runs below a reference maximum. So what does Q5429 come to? 15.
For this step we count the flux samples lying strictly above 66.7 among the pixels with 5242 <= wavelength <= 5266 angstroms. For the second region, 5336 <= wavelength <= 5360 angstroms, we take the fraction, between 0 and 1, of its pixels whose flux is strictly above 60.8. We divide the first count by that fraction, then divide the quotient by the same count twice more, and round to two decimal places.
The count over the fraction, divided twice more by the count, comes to 1.00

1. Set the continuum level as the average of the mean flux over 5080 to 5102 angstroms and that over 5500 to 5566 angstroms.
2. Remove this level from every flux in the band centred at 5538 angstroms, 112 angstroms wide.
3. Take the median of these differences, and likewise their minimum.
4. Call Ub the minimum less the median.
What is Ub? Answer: -10.9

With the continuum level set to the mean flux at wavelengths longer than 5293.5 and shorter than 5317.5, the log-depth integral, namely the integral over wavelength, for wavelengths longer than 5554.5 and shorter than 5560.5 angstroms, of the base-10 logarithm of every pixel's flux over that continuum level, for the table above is -0.03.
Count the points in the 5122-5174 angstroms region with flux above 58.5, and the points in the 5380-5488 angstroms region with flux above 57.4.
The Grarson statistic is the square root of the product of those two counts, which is 8.5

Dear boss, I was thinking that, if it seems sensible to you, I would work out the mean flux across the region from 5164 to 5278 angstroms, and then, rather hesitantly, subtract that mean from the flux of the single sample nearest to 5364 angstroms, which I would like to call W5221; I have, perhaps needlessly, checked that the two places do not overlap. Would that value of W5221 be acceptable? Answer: 7.3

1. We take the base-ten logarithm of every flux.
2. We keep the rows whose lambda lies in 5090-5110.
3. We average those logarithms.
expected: 1.75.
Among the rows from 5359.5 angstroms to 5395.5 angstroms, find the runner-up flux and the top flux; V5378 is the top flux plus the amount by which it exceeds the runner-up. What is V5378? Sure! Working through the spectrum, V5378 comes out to 75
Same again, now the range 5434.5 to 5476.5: 74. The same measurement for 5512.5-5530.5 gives 71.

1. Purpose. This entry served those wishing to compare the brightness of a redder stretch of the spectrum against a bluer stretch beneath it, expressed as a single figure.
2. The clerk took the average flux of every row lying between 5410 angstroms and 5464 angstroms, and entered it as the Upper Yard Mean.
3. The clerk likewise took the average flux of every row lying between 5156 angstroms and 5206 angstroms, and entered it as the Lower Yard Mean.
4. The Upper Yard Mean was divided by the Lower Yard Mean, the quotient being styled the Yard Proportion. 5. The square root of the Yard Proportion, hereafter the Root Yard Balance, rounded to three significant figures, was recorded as 1.13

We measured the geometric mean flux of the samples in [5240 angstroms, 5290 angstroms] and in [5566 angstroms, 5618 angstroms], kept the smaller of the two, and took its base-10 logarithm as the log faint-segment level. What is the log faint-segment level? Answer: 1.79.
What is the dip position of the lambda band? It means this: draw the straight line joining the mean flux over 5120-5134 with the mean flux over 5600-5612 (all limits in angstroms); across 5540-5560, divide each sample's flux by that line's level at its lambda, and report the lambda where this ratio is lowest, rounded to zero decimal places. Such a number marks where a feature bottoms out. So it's 5559 angstroms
